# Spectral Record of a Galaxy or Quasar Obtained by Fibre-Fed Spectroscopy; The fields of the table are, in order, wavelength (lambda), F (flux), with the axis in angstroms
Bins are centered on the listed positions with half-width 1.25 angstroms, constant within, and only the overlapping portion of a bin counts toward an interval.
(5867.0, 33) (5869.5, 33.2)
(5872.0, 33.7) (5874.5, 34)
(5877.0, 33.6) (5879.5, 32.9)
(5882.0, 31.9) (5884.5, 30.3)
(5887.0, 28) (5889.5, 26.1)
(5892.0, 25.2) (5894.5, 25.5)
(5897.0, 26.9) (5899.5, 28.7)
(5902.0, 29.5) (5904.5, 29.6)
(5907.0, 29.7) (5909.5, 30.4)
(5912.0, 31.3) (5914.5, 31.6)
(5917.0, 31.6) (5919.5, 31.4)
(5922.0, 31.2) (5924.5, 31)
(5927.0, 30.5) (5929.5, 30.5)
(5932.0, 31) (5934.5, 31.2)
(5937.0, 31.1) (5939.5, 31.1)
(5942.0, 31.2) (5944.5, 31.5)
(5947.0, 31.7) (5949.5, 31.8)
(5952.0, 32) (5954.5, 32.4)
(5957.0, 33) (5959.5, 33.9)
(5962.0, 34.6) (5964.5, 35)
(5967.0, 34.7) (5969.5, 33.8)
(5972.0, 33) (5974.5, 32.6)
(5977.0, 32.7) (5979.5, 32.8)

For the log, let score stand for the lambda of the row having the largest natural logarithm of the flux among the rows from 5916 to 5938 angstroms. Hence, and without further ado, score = 5917.0 angstroms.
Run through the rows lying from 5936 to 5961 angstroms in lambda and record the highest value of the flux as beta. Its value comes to 33.9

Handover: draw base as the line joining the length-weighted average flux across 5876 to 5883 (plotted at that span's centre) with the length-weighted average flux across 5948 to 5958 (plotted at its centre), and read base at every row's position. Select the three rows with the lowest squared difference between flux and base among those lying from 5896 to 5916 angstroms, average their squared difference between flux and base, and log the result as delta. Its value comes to 2.4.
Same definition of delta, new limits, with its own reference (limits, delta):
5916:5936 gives 1.2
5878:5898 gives 2.3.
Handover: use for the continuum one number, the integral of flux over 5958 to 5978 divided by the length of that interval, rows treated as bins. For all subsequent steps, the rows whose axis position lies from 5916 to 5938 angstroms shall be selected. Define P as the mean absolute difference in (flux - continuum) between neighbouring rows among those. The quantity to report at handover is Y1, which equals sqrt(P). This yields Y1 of 0.5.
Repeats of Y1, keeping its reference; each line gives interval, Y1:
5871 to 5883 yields 0.8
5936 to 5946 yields 0.4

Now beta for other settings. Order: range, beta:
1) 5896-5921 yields 31.6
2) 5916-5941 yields 31.6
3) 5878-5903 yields 32.9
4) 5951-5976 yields 35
